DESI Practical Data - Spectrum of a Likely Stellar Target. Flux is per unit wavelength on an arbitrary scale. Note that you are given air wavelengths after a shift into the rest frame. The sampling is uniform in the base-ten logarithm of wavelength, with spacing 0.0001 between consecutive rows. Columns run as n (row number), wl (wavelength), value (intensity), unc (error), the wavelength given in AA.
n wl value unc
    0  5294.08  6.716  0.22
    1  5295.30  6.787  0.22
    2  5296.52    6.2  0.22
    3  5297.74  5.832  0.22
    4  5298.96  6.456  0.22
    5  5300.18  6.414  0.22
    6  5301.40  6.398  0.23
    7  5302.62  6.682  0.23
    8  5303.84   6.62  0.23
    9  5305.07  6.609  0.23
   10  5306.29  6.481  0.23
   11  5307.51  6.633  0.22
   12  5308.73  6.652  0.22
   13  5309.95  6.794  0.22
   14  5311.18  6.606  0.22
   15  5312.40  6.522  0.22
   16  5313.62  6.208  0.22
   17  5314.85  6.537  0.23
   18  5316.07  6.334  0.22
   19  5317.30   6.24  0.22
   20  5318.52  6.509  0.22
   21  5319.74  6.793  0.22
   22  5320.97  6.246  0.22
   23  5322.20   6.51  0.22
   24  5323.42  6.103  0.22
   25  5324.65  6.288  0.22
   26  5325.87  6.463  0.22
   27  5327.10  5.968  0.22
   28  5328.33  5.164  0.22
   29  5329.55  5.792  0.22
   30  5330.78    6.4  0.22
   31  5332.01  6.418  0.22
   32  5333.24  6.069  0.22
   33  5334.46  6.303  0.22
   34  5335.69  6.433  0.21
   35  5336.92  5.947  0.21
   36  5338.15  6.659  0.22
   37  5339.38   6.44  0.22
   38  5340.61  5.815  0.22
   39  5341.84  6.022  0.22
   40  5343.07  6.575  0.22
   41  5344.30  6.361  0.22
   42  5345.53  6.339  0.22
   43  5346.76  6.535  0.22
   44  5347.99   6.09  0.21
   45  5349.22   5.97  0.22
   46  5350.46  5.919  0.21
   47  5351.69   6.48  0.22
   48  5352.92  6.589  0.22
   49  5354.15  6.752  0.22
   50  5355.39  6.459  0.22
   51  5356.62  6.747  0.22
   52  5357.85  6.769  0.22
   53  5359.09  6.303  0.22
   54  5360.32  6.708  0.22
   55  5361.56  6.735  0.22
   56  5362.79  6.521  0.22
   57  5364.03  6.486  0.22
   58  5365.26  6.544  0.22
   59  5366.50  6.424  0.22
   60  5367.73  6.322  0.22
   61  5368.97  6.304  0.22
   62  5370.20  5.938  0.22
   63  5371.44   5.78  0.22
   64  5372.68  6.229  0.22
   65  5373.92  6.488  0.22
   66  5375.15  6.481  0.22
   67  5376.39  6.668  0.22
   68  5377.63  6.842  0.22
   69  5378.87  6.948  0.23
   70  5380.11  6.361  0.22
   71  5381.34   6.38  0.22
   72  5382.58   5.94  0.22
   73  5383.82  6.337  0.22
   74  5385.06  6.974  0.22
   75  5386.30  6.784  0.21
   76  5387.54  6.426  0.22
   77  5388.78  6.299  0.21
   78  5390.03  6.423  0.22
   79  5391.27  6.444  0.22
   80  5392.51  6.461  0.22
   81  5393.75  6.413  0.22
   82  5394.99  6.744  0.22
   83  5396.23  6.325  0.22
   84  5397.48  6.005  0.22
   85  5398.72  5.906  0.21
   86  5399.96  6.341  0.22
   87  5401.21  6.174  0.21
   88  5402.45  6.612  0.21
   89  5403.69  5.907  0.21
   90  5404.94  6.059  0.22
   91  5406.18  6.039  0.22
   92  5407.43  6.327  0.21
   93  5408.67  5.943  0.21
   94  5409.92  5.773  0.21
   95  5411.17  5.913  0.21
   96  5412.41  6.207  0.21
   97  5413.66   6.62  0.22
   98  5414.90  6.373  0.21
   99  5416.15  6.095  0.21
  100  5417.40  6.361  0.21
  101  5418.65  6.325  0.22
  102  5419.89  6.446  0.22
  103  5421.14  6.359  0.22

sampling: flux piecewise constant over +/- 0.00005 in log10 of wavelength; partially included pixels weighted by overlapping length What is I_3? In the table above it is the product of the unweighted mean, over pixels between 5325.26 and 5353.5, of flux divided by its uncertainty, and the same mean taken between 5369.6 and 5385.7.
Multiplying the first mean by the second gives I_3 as 826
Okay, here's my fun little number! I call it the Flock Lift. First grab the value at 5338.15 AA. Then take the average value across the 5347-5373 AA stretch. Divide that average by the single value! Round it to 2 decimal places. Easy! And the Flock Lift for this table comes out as 0.96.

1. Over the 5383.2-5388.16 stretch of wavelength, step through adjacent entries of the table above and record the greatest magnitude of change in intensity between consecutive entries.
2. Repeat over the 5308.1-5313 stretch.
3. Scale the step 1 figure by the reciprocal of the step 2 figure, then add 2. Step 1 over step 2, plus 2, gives 5.39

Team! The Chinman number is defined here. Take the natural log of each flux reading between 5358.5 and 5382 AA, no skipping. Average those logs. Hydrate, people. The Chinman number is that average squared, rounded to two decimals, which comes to 3.47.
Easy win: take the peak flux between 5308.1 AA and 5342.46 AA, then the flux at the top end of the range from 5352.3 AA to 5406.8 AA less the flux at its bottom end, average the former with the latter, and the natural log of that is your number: 1.14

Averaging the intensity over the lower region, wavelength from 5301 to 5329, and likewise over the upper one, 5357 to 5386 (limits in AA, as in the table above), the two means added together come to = 12.9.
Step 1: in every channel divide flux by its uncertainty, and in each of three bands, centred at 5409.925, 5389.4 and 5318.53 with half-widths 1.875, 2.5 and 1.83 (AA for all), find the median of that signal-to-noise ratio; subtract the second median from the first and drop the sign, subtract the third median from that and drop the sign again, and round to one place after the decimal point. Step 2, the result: 28.5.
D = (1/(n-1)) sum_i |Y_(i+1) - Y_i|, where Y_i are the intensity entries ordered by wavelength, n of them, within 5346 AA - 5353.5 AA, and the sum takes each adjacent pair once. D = 0.26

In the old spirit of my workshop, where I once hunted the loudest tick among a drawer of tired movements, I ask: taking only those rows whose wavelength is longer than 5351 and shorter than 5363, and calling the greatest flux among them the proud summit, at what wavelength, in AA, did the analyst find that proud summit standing 5357.85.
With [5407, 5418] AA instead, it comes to 5413.66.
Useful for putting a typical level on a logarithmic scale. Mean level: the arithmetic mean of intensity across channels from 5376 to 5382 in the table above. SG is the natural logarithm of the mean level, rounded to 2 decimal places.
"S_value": 1.89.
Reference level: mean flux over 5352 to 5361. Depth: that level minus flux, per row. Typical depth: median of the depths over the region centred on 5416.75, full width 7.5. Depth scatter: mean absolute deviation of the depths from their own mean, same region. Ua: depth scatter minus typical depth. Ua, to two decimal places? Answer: -0.14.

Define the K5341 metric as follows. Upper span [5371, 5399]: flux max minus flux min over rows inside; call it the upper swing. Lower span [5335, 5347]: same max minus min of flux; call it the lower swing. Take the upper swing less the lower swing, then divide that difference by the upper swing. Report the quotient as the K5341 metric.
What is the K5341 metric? 0.293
